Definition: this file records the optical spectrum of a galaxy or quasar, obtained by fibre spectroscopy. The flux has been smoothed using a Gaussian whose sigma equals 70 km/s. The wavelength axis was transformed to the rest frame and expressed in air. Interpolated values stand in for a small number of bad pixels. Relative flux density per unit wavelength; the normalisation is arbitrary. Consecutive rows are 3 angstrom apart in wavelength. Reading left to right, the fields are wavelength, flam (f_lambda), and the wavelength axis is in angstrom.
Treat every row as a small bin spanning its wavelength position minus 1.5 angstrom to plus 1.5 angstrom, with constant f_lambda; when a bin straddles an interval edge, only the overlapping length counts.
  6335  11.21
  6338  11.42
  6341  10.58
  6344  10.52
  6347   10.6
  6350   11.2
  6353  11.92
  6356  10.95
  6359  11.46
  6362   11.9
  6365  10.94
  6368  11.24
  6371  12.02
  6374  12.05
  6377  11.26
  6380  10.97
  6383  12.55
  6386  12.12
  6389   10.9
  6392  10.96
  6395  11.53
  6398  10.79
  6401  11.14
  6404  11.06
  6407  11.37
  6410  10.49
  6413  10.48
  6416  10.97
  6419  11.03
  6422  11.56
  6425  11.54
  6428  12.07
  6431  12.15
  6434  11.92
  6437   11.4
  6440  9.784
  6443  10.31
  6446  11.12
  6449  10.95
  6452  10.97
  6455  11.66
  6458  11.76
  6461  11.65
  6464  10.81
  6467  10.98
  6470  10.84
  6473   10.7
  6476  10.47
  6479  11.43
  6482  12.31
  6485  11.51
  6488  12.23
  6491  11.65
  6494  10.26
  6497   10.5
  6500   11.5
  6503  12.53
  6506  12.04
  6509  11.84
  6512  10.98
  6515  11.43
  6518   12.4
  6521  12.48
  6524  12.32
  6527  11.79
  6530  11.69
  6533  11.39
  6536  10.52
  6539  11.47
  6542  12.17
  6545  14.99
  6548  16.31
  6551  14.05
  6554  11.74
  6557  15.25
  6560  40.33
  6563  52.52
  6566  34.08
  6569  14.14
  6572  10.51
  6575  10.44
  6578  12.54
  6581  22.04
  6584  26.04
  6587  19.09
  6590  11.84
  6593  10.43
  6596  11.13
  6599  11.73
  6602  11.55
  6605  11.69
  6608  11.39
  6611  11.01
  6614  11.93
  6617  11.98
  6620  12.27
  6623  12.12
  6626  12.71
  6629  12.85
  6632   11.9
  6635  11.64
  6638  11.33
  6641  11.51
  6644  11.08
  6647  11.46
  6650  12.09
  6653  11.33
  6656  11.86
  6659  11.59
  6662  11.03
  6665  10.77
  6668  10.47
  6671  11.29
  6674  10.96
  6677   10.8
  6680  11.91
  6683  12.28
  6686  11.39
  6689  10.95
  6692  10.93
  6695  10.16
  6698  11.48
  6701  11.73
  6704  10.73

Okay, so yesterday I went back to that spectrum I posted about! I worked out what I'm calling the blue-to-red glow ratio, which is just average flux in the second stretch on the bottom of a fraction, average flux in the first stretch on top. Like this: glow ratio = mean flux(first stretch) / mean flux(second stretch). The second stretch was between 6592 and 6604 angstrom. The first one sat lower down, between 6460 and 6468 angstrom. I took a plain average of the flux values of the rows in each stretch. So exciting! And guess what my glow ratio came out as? 0.99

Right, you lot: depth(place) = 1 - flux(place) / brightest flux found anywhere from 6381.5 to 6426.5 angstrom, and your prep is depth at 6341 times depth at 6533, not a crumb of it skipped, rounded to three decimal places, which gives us 0.015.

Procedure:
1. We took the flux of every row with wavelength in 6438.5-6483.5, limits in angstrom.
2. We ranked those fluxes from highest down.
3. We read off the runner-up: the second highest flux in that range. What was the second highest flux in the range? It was 11.76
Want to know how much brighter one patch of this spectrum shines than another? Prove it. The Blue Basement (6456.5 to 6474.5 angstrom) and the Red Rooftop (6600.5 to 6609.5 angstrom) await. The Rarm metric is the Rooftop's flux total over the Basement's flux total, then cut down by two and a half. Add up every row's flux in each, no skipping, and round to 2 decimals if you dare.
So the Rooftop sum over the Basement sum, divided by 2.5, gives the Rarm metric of 0.21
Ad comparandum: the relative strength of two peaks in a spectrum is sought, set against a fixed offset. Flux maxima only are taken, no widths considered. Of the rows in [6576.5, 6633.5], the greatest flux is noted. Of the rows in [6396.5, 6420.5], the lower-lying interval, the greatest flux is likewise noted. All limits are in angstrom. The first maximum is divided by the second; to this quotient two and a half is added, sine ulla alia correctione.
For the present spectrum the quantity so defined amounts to 4.8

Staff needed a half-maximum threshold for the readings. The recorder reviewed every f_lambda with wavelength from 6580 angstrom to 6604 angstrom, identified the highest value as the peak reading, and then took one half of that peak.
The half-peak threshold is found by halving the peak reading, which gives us 13.0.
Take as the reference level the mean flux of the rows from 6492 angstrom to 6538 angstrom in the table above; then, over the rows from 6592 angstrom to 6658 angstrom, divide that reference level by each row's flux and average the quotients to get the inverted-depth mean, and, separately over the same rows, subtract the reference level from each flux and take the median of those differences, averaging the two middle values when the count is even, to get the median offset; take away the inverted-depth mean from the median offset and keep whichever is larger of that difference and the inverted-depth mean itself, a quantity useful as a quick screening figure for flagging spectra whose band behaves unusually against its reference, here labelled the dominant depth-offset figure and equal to 0.99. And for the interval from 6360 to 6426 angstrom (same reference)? 1.03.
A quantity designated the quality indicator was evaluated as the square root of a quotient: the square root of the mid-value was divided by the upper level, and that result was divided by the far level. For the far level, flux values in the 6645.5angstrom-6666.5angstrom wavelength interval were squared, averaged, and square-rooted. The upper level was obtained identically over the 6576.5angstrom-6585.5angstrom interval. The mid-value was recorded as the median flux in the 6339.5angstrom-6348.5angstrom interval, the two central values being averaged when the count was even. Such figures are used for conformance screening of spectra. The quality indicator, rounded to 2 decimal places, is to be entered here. 0.12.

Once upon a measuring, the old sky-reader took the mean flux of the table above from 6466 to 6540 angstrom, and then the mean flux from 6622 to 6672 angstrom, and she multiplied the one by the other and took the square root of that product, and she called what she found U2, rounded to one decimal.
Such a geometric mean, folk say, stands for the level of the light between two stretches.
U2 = 11.5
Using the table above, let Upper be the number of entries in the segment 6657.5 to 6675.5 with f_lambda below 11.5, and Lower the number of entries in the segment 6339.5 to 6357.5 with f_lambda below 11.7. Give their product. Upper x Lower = 25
